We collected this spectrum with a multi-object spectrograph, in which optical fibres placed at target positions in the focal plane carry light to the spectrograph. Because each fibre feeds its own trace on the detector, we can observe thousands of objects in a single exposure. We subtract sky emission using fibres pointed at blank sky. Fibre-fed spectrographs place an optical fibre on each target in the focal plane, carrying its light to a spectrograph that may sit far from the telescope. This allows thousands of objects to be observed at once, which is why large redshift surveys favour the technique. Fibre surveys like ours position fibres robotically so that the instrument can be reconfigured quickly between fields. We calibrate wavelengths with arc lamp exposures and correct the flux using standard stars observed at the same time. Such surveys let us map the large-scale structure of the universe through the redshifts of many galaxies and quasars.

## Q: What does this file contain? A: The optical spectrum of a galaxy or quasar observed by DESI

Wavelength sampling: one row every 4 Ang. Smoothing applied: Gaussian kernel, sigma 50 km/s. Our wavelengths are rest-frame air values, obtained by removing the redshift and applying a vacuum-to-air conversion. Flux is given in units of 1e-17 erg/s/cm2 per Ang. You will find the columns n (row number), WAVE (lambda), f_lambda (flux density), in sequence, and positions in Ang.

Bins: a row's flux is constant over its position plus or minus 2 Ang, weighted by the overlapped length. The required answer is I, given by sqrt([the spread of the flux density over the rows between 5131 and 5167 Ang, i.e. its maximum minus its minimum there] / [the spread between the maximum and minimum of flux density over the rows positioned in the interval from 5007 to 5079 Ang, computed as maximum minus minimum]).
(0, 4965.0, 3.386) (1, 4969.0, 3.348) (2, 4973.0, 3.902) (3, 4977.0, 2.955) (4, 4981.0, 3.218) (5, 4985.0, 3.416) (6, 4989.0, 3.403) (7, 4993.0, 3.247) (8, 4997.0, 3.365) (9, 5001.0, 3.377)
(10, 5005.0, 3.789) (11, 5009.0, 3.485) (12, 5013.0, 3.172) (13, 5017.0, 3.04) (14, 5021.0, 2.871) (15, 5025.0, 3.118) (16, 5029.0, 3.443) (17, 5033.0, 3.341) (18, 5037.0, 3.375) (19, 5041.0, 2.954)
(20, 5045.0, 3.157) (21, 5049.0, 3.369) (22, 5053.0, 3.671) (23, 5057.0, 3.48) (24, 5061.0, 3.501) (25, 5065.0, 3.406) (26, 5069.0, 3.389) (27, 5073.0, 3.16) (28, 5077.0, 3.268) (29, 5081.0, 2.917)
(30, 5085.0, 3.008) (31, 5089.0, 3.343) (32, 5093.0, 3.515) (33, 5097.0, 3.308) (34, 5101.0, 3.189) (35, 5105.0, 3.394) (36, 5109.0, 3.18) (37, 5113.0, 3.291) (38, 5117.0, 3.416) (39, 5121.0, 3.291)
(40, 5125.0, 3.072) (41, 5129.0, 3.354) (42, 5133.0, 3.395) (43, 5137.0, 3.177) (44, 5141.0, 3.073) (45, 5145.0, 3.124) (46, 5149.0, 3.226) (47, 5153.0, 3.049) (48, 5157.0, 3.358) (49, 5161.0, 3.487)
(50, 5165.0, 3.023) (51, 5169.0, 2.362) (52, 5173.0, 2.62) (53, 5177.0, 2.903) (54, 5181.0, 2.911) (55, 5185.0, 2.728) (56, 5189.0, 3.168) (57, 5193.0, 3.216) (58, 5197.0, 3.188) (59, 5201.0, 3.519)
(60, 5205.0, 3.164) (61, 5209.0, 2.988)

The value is 0.76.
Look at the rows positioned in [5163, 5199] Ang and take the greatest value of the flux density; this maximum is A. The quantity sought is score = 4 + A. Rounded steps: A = 3.216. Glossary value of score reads 7.22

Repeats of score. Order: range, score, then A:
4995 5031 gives 7.79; 3.789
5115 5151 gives 7.42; 3.416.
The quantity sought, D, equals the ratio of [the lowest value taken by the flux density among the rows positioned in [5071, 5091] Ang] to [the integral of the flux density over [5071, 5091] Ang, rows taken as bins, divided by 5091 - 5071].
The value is 0.929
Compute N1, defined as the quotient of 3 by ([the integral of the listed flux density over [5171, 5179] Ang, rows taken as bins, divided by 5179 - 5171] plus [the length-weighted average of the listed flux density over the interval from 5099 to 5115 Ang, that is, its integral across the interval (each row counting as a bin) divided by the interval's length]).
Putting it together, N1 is 0.498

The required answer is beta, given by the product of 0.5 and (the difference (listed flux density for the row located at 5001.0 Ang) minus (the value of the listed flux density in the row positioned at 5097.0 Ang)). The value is 0.03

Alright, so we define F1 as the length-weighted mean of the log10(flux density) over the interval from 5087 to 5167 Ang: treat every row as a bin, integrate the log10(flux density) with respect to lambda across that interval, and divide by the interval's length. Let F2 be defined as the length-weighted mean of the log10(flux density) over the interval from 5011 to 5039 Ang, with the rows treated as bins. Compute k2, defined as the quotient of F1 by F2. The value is 1.02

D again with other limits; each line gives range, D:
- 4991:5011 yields 0.940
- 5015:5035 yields 0.908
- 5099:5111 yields 0.977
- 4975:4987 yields 0.924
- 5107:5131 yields 0.940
